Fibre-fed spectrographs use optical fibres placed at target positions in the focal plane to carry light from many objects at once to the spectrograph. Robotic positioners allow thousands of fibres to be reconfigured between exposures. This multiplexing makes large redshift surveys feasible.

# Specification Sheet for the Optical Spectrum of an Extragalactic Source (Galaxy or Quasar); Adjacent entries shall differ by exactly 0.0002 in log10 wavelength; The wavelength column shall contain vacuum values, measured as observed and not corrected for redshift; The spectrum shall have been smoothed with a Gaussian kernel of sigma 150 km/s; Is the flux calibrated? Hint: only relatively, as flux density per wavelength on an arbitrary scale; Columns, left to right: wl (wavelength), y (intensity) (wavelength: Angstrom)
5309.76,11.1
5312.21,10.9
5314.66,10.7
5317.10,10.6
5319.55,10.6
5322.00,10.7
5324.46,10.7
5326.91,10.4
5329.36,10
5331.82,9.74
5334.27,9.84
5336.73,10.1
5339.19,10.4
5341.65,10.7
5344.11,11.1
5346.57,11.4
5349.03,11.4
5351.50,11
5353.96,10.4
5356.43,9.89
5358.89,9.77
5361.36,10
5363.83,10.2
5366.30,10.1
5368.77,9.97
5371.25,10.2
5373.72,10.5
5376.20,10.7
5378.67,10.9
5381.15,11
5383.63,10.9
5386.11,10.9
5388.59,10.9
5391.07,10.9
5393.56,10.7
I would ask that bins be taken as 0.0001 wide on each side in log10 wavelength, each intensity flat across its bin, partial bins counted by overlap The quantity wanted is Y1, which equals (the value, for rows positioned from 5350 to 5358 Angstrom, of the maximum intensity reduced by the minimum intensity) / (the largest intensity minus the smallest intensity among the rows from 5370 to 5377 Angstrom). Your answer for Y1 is 2.2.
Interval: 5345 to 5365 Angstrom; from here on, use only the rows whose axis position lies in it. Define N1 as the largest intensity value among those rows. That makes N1 11.4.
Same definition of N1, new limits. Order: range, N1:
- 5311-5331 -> 10.9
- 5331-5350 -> 11.4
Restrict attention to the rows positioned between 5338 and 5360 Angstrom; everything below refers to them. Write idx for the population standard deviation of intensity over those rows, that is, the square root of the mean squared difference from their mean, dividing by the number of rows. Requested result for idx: 0.57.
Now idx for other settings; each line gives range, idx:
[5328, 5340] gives 0.23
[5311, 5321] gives 0.12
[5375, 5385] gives 0.11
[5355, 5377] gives 0.28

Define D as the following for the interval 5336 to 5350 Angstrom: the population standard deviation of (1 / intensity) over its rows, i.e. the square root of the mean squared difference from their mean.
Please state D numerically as 0.0042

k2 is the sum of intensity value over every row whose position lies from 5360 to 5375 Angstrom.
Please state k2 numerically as 61.0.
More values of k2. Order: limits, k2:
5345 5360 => 63.9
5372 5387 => 64.9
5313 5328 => 63.7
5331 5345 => 61.9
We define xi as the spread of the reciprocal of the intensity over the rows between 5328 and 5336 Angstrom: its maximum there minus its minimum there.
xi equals 0.0027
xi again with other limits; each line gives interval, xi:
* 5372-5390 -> 0.0043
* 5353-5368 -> 0.0062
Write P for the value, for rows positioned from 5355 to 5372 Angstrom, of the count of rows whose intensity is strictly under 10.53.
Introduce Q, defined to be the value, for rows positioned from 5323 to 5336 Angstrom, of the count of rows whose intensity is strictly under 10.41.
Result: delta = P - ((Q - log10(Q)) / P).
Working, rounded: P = 7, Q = 4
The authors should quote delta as 6.5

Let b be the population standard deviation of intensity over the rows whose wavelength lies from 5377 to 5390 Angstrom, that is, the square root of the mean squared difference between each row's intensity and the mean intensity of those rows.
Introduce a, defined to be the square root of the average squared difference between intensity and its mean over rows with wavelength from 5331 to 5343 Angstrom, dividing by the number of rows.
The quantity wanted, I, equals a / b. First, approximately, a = 0.36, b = 0.04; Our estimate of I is 8.9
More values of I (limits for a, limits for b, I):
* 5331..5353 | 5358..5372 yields 4.0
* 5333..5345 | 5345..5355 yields 1.1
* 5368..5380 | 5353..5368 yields 1.6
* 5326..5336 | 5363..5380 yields 0.8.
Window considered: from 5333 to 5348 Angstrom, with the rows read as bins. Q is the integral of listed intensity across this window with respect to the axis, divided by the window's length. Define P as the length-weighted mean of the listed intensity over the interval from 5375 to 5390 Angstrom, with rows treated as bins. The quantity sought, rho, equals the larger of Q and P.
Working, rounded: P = 10.9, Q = 10.60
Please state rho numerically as 10.9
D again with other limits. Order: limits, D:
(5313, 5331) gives 0.0022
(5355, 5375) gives 0.0021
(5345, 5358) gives 0.0052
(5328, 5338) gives 0.0014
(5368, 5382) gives 0.0033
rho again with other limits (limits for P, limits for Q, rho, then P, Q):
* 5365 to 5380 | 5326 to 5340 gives 10.4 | 10.4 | 10.06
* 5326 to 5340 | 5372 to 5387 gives 10.8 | 10.1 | 10.80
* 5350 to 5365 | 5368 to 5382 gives 10.5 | 10.2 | 10.55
